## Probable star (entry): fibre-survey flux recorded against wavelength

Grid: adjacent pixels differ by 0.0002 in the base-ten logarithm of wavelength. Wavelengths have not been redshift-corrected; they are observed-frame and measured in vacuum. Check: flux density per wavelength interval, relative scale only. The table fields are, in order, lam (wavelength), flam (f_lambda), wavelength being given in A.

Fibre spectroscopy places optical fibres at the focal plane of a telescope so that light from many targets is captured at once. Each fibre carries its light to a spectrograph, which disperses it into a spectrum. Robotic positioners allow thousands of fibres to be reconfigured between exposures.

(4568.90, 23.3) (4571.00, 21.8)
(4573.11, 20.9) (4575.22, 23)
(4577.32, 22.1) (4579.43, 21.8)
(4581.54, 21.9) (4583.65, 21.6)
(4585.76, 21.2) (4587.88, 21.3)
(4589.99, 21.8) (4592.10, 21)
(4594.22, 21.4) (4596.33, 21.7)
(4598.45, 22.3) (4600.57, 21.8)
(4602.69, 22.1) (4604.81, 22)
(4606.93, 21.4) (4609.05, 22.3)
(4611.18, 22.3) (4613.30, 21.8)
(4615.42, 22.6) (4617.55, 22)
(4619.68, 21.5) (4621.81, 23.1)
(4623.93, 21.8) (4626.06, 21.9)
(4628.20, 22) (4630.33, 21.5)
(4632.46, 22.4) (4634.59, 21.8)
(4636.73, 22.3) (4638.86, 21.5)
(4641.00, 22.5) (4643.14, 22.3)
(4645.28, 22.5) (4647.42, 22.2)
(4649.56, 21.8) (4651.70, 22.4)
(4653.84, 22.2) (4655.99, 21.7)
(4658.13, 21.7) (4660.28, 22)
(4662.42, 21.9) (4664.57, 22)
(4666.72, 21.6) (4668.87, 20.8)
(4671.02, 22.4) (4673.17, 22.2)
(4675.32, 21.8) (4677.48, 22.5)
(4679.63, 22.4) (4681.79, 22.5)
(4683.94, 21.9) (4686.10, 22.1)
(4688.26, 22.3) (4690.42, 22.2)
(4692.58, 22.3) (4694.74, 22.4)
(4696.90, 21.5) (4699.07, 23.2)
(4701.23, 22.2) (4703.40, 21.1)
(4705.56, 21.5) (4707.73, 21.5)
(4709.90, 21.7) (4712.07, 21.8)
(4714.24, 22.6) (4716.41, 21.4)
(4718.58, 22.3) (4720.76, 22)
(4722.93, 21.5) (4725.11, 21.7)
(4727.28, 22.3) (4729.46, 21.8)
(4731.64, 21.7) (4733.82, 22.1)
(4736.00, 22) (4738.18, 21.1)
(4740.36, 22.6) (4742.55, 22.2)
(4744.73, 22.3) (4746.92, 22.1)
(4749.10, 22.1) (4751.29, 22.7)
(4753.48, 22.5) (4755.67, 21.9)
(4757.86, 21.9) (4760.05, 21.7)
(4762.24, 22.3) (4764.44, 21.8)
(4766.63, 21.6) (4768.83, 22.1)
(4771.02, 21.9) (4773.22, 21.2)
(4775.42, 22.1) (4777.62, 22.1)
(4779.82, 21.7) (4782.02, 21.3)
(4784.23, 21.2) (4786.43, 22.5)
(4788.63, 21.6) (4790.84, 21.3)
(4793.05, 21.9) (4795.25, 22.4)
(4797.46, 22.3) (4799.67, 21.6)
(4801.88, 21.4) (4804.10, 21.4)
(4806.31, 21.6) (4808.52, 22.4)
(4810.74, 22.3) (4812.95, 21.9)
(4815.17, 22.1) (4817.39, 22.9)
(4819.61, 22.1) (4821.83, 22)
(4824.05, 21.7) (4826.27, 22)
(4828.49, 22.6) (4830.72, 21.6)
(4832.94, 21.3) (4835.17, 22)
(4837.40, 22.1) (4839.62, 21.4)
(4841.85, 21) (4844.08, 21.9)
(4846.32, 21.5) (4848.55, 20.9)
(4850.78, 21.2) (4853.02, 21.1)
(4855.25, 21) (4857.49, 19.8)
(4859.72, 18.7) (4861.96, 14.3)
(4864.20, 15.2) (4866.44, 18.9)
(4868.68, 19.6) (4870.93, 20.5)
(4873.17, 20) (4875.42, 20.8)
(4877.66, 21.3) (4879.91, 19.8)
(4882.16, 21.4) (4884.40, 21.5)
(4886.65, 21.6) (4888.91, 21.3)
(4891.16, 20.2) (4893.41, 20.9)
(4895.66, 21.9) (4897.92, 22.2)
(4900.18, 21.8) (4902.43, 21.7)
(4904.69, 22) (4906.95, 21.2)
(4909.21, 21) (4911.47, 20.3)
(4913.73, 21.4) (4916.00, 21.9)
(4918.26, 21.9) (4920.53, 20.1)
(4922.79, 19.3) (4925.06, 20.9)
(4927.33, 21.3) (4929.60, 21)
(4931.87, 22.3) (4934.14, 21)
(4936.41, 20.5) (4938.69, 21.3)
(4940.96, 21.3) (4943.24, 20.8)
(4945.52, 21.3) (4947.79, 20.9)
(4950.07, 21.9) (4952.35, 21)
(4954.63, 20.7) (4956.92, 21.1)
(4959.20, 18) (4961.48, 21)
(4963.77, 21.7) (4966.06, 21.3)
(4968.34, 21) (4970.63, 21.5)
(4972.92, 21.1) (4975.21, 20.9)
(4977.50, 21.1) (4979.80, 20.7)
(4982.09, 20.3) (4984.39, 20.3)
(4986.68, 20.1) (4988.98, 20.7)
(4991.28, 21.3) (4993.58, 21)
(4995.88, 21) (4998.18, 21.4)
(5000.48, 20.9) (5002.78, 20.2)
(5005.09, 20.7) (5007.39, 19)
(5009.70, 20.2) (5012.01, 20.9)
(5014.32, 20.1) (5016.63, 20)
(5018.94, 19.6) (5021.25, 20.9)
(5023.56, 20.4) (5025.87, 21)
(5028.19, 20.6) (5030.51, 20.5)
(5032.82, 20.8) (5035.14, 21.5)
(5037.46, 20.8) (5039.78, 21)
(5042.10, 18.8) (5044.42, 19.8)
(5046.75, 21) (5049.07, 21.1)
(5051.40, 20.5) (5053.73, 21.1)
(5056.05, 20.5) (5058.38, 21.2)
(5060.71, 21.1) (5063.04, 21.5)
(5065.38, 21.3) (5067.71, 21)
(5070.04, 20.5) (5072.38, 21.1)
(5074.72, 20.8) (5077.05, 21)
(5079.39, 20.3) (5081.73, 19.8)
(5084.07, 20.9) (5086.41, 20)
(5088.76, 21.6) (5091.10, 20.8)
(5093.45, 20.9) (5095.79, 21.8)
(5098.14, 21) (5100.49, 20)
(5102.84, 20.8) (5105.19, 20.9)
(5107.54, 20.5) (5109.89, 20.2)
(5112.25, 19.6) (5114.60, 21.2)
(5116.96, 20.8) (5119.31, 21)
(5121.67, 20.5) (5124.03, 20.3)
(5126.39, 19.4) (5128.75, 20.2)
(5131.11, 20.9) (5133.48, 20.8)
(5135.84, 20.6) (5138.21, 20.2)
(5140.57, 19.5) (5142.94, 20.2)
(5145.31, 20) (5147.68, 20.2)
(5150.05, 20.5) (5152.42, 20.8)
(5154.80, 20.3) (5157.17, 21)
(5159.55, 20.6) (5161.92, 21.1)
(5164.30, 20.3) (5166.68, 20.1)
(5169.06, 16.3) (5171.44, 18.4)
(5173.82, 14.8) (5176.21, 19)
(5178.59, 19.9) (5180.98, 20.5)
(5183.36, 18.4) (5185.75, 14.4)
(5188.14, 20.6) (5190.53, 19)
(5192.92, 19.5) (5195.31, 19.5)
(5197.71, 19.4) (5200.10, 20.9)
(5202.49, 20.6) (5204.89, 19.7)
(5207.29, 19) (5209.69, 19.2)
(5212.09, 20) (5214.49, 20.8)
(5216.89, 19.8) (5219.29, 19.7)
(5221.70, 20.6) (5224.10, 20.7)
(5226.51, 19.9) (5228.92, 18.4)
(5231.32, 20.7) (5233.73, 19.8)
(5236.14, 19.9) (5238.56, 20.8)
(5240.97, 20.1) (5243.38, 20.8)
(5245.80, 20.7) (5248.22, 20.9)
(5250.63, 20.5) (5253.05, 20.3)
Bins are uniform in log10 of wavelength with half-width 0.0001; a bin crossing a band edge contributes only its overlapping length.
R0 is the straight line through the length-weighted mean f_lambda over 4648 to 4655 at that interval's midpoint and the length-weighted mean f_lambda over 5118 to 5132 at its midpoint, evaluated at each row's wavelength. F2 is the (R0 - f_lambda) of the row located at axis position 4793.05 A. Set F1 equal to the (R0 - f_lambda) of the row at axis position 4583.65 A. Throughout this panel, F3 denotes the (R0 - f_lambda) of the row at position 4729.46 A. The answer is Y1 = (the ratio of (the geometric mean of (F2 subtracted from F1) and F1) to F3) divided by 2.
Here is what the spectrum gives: 10.7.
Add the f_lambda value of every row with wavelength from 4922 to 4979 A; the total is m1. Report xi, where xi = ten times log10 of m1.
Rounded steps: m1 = 524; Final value 27.2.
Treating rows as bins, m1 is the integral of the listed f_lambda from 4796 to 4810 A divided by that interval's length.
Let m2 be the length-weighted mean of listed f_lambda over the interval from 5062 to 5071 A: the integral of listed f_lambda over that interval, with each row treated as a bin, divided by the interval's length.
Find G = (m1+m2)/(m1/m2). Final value 41.5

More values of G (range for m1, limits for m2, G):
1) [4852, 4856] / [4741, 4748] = 45.6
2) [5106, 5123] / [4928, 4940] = 43.2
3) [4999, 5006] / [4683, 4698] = 45.7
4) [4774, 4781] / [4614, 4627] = 44.5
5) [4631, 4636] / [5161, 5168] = 39.2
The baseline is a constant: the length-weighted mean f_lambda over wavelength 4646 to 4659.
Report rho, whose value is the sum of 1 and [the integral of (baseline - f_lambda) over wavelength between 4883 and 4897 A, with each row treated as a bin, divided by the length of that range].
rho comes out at 1.8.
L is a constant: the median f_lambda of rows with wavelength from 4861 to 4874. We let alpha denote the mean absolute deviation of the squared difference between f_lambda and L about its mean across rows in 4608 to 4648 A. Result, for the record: 2.0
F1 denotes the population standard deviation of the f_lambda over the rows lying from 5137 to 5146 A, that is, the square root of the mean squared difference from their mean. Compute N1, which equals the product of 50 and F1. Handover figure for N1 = 14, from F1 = 0.3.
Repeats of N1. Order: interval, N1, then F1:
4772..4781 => 18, 0.4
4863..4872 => 101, 2.0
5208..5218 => 29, 0.6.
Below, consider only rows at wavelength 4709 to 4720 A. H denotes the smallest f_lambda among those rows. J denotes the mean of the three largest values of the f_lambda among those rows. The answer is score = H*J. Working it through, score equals 476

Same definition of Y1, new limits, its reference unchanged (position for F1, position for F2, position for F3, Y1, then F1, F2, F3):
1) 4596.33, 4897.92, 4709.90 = 2.4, 0.63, -0.98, 0.2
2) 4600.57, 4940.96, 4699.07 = -0.2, 0.52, -0.23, -1.2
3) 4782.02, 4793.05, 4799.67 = -15.2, 0.35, -0.29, 0.0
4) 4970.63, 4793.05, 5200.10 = -0.2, -0.54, -0.29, -0.8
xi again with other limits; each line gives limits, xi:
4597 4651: 27.4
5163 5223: 26.8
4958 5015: 27.1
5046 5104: 27.2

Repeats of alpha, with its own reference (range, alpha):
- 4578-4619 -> 1.7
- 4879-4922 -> 2.1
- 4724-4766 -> 1.6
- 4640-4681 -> 1.8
